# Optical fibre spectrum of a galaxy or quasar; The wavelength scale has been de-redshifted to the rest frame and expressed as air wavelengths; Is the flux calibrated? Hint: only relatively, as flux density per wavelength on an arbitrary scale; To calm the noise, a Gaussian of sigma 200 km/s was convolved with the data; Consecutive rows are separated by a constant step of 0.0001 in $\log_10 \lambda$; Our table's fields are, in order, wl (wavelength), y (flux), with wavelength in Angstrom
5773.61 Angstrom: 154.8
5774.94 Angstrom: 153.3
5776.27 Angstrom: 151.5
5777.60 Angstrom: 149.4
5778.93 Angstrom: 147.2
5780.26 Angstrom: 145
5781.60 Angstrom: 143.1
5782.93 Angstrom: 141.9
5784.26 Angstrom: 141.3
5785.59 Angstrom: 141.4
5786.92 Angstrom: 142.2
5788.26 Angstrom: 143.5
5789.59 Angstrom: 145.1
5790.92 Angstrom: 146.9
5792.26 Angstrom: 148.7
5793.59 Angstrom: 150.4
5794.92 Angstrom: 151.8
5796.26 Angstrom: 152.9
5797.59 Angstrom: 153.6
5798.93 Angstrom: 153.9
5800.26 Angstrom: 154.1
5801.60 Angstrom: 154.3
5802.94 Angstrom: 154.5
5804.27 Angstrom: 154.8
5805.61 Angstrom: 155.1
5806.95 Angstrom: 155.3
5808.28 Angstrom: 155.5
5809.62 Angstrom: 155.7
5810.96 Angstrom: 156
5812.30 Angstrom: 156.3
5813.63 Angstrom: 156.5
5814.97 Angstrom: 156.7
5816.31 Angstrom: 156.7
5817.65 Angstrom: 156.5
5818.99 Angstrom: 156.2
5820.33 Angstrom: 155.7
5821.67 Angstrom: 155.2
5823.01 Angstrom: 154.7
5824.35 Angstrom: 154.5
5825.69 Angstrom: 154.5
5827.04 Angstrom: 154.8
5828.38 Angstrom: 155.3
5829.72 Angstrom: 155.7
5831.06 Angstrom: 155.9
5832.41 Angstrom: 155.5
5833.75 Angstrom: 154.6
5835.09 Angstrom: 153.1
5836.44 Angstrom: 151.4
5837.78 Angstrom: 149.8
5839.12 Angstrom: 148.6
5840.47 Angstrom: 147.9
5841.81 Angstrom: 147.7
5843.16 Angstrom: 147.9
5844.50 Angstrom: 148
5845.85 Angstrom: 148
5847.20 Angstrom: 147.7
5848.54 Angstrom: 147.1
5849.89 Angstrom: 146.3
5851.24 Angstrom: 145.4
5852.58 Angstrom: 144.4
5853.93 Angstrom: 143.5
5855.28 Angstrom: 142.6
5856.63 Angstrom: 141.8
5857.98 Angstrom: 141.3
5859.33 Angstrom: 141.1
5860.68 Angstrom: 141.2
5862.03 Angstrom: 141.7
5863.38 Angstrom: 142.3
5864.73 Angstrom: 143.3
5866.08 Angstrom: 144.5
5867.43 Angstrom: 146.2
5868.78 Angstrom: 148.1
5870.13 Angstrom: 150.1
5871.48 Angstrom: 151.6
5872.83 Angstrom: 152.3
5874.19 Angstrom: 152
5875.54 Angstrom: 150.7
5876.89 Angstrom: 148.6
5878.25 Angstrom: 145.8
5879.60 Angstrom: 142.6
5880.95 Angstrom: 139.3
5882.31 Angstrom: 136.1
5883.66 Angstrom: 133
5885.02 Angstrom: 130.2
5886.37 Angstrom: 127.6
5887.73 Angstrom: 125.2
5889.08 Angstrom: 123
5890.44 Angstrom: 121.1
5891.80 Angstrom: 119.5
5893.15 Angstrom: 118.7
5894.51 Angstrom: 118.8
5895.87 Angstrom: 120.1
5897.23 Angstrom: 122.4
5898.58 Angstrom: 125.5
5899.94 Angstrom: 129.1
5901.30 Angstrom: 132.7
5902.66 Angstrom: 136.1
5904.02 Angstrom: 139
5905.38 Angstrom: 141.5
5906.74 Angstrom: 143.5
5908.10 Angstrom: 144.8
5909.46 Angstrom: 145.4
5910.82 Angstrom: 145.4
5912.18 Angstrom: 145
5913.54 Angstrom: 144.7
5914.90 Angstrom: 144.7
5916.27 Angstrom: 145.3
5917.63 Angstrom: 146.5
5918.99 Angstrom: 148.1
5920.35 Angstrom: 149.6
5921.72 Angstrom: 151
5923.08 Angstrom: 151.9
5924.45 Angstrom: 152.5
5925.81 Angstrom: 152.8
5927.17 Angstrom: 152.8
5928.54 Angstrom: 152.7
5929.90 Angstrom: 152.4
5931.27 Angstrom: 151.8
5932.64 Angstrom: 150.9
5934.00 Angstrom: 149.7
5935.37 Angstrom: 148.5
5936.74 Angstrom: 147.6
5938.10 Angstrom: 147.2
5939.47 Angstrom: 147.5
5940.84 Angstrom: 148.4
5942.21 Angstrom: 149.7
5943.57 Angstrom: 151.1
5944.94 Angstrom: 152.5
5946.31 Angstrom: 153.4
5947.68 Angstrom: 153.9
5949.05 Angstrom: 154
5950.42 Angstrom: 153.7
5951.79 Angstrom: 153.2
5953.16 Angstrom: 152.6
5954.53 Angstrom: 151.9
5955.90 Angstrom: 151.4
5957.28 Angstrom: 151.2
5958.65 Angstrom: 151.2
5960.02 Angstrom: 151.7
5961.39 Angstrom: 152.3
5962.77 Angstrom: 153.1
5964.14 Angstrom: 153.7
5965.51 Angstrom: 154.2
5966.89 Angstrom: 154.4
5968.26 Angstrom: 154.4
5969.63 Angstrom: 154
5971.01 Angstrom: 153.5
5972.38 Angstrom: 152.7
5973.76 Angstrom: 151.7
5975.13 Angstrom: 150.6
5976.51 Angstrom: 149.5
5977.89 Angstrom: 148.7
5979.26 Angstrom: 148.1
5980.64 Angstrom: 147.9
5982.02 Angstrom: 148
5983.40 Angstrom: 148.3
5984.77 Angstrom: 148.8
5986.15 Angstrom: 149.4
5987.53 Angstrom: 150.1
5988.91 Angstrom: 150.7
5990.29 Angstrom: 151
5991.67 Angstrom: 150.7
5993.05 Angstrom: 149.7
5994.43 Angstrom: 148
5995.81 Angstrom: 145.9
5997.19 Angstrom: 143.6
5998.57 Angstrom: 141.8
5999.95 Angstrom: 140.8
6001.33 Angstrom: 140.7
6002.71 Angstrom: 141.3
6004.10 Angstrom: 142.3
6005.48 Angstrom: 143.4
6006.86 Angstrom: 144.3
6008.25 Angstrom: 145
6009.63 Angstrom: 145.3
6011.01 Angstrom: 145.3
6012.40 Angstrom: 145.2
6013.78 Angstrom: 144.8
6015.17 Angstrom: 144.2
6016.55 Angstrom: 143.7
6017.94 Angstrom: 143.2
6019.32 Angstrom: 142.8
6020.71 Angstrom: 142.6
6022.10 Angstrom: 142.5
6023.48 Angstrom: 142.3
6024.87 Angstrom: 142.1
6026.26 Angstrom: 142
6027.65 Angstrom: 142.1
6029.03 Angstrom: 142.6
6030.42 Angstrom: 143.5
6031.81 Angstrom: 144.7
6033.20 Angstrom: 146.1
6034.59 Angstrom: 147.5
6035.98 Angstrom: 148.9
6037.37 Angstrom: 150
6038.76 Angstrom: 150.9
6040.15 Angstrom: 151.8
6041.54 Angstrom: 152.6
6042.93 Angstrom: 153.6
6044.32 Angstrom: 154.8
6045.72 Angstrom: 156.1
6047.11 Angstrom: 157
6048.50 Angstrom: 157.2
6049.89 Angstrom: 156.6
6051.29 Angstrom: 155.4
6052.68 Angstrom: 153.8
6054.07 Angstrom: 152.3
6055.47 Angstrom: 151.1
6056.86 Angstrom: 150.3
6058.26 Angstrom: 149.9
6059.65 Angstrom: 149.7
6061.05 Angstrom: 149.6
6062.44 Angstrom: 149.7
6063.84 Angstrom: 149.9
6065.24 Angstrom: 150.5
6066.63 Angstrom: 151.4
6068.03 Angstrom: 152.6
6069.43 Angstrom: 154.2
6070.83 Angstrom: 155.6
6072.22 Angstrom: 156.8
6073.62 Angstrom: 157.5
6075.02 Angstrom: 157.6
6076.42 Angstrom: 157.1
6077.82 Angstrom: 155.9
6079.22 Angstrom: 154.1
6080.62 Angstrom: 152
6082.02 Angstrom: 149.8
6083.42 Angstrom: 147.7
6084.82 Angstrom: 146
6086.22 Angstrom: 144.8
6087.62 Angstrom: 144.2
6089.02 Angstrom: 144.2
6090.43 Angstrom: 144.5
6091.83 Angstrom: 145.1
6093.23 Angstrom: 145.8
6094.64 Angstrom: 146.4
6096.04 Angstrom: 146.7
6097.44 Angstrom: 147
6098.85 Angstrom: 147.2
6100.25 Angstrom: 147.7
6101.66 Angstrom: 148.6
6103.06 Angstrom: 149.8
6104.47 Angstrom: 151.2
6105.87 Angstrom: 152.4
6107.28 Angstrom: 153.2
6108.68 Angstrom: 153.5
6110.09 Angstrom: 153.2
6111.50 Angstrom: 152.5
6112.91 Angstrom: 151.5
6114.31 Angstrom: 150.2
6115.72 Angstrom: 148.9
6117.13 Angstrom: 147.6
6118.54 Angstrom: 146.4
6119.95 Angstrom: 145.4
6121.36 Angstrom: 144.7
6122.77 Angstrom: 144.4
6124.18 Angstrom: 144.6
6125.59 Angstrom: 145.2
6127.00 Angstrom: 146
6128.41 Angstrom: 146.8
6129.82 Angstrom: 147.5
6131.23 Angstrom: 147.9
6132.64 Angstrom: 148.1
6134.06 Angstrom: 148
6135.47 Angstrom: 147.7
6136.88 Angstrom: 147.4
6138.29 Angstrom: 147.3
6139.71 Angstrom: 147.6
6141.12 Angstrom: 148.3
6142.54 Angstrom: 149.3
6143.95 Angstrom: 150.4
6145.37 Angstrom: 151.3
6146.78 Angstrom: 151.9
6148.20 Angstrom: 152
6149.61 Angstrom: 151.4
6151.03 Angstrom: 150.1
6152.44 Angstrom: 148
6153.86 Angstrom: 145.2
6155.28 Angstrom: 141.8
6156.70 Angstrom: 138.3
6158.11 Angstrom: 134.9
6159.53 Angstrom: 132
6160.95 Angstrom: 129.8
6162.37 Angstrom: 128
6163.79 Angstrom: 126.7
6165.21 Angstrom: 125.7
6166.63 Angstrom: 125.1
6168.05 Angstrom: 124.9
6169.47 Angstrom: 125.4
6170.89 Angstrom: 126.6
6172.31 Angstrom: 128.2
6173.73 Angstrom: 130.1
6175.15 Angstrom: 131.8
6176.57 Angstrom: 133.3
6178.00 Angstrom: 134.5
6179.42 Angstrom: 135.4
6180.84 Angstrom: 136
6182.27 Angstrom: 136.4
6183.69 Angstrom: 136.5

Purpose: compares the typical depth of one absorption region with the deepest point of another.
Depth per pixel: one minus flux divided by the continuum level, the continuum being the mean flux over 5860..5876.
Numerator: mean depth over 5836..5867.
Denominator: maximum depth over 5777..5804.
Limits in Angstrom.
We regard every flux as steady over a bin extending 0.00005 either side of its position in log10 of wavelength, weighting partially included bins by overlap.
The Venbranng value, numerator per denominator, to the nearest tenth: 0.3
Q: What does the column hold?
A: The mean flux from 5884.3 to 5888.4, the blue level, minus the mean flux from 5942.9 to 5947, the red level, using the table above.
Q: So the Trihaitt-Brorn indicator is -25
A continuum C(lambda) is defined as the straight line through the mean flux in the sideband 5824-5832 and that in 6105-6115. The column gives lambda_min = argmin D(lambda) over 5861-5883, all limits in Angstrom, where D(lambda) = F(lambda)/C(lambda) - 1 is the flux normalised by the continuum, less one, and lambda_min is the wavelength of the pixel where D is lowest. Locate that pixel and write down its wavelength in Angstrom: 5882.31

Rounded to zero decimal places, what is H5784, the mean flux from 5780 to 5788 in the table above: 142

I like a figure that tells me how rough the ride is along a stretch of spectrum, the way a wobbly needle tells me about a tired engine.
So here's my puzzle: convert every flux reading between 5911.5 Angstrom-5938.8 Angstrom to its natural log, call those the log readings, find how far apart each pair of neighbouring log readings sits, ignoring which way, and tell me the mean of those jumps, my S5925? 0.0049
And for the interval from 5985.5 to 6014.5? 0.0058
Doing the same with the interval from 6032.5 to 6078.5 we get 0.0058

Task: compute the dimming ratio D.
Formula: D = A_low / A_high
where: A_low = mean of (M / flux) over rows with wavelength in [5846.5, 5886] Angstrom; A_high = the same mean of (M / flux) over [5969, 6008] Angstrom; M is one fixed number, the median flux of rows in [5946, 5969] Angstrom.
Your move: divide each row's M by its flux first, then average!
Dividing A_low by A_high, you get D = 1.03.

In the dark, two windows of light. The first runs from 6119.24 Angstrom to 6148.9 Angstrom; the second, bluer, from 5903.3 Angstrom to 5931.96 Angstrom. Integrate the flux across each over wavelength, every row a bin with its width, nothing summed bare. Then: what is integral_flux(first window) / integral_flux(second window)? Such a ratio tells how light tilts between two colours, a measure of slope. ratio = 1.04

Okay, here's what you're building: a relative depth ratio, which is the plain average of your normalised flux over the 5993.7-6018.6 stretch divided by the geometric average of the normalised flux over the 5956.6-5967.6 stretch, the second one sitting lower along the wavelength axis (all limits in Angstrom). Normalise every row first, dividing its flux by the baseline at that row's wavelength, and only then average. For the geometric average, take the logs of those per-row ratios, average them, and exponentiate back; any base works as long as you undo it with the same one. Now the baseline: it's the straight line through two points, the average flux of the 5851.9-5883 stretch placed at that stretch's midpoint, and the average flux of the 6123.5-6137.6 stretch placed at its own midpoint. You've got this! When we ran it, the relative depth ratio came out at 0.939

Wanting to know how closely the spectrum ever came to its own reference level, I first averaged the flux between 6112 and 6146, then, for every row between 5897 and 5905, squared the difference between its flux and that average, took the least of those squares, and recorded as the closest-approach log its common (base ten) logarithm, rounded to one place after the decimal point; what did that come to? 1.9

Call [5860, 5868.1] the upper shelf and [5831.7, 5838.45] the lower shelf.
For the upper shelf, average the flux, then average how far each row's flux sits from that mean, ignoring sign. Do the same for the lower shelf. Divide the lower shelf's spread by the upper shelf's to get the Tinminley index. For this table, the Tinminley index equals 1.2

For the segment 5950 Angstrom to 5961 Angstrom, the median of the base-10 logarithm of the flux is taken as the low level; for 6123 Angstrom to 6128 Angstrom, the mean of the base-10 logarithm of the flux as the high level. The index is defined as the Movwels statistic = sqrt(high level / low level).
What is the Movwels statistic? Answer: 0.996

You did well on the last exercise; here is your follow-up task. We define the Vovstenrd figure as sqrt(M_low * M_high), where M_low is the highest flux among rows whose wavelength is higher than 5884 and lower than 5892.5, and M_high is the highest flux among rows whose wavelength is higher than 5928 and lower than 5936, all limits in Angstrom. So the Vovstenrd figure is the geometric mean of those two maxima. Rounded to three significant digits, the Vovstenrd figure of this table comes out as 141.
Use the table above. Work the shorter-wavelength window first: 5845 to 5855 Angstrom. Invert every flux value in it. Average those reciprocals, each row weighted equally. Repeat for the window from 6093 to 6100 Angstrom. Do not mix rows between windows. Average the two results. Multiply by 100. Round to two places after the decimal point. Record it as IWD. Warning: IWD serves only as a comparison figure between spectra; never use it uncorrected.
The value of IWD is 0.68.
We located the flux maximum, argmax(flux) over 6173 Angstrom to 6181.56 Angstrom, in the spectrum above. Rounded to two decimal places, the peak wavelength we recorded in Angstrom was 6180.84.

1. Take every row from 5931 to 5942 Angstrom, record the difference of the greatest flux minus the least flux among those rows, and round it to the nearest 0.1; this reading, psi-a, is 4.6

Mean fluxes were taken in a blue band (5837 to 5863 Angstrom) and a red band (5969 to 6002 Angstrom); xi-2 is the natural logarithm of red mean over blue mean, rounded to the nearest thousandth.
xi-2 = 0.021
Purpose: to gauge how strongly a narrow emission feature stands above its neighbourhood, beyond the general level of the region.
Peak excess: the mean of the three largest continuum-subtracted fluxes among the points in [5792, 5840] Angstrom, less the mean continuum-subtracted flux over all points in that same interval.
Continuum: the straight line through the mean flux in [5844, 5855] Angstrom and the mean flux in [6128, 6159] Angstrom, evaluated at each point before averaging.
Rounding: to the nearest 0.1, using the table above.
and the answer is 2.3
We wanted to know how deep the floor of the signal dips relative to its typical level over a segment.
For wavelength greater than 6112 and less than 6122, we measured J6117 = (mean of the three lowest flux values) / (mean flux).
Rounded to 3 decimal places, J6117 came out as 0.984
